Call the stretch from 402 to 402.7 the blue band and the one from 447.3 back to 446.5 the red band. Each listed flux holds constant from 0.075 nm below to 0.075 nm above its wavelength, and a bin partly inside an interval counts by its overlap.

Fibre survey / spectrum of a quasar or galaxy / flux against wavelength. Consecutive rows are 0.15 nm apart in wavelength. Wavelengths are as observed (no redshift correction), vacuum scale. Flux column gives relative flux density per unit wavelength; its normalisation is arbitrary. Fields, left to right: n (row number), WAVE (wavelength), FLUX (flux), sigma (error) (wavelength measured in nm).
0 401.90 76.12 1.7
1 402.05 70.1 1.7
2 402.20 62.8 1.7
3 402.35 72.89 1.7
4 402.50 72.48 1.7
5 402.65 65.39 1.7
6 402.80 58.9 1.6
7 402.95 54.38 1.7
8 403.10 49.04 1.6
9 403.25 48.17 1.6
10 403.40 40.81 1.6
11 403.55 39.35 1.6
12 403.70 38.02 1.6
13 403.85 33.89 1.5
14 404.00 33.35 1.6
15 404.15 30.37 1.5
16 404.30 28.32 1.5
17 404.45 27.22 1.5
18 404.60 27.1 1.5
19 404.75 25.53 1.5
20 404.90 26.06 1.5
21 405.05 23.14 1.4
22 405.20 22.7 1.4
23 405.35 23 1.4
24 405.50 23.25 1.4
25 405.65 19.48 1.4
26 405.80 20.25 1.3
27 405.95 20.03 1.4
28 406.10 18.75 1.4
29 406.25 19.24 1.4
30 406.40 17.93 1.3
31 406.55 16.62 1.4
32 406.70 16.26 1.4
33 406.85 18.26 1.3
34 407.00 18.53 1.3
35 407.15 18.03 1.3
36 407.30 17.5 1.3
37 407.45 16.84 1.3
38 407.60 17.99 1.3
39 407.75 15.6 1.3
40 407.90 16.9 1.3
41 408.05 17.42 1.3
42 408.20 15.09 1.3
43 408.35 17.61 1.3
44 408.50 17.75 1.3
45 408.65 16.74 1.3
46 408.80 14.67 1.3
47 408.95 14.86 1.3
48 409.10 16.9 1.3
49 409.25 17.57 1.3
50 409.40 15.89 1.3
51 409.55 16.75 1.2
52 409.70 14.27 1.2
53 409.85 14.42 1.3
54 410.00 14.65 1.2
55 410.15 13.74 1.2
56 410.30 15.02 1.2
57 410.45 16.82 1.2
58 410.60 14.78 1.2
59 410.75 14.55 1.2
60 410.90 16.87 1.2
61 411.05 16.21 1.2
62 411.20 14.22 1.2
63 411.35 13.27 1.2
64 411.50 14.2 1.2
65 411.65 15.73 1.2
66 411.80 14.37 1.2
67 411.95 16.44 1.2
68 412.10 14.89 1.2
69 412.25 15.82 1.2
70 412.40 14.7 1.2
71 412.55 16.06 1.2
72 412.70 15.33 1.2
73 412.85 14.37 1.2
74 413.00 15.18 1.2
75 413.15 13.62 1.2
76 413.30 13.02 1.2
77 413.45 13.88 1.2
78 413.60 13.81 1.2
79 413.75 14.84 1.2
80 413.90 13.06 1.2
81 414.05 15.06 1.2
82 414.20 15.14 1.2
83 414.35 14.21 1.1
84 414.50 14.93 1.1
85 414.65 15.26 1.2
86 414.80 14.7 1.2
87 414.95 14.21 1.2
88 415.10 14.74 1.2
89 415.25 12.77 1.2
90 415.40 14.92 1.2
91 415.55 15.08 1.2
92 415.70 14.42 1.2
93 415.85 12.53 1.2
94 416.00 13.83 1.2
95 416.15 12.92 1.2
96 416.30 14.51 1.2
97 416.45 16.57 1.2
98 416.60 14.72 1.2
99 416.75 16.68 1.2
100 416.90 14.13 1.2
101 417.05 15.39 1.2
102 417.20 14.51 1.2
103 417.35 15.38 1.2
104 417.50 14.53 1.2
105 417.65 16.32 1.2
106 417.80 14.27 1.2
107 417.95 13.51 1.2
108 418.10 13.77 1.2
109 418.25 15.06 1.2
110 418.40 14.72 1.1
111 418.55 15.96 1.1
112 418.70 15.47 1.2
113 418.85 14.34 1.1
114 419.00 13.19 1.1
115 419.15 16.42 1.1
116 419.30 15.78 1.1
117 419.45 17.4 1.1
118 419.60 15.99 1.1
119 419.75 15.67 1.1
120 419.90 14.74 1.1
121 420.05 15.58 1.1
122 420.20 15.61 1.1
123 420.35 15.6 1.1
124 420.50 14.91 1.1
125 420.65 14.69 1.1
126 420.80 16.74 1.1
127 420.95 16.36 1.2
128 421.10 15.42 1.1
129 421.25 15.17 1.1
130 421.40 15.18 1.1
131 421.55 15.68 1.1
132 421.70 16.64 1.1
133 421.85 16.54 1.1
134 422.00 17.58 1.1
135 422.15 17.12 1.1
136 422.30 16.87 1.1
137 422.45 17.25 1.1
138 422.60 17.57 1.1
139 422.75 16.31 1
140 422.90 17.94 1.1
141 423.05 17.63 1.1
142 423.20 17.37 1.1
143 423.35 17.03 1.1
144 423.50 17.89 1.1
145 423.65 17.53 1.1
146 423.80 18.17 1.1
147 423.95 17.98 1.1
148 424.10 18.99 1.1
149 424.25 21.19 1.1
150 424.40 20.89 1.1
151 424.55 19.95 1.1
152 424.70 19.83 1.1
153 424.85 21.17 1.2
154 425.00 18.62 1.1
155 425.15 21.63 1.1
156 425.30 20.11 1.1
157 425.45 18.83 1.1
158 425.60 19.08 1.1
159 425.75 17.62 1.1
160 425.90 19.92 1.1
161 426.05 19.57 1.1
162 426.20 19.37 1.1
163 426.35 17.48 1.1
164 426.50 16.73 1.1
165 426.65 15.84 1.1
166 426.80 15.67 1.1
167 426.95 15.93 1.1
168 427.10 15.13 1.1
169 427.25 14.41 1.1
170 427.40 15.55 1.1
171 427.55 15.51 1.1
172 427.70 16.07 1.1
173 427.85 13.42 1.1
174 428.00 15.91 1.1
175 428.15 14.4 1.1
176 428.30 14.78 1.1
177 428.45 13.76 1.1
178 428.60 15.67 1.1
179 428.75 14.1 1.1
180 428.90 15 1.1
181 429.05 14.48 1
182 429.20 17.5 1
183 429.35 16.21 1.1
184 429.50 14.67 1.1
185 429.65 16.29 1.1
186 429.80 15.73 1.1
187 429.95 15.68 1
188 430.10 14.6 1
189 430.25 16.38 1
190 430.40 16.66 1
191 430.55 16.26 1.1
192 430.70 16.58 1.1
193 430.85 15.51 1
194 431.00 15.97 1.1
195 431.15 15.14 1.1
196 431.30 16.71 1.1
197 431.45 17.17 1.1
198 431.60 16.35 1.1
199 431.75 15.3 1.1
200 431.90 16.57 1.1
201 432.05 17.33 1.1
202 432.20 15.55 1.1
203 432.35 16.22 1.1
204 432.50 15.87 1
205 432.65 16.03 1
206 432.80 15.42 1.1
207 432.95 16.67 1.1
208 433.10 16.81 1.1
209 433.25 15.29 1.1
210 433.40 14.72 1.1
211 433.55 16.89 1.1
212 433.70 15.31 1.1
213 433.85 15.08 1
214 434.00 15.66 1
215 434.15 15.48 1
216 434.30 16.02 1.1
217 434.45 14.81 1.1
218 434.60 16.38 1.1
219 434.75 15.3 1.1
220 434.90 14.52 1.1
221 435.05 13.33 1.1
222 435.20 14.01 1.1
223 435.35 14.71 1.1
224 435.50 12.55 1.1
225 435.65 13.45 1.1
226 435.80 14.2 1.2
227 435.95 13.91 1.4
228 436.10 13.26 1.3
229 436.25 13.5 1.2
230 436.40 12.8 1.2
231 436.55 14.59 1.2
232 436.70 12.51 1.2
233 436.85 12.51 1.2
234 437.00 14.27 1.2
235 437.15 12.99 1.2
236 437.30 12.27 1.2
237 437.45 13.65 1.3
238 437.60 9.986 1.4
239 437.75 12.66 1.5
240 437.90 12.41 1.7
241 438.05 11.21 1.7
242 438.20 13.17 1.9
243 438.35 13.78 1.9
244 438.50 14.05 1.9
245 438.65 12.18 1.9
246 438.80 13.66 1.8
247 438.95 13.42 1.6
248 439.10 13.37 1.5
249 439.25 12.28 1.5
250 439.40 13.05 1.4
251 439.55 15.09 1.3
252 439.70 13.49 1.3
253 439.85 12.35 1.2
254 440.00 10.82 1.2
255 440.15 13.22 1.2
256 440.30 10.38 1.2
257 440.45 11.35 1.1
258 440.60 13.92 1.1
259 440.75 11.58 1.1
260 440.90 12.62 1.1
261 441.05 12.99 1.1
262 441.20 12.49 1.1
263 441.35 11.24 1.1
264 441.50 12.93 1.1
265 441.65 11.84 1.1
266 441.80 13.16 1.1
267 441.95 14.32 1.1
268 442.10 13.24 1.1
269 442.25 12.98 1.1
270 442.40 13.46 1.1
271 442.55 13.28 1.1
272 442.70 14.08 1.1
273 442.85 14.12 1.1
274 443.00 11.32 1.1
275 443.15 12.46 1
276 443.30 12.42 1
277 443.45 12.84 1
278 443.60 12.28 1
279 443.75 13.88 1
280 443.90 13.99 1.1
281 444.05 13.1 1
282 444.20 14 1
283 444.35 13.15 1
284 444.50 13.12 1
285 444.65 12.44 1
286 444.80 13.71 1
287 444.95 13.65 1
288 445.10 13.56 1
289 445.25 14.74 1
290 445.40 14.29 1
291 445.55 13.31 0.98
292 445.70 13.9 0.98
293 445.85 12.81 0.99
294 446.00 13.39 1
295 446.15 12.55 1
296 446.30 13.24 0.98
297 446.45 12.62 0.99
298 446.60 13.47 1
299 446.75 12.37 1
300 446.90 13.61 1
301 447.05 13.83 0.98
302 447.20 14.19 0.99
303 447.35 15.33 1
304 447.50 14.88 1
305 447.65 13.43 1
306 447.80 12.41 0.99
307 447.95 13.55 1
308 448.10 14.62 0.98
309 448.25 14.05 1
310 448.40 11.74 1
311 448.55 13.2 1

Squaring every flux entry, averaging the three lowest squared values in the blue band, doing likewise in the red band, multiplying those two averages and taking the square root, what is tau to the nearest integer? 871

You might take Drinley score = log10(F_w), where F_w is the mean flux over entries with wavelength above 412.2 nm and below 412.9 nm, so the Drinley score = 1.18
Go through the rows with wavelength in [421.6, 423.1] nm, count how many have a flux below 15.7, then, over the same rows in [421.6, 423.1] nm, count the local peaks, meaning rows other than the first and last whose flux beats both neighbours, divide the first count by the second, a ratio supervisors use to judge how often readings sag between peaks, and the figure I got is 0.0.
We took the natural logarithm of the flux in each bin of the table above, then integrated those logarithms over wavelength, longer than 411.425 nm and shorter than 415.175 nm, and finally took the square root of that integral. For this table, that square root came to 3.17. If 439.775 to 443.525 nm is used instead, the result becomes 3.08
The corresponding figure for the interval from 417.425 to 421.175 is 3.20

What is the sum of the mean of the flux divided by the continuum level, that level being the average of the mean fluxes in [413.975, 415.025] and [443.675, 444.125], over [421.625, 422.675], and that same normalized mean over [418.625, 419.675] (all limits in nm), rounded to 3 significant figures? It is 2.29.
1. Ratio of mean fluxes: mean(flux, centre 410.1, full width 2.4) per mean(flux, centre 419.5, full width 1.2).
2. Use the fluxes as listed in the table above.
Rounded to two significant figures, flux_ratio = 0.99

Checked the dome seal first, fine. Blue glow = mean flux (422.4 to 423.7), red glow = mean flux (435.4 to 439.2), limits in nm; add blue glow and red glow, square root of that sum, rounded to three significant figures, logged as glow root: 5.52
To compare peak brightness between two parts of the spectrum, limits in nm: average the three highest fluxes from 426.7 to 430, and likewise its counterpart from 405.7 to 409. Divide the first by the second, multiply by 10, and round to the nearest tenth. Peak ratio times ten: 8.4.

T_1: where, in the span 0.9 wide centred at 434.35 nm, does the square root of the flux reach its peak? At 434.60 nm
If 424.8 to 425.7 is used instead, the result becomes 425.15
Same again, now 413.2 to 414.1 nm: 414.05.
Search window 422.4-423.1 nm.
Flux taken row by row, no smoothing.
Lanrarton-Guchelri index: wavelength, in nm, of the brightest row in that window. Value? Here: 422.90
